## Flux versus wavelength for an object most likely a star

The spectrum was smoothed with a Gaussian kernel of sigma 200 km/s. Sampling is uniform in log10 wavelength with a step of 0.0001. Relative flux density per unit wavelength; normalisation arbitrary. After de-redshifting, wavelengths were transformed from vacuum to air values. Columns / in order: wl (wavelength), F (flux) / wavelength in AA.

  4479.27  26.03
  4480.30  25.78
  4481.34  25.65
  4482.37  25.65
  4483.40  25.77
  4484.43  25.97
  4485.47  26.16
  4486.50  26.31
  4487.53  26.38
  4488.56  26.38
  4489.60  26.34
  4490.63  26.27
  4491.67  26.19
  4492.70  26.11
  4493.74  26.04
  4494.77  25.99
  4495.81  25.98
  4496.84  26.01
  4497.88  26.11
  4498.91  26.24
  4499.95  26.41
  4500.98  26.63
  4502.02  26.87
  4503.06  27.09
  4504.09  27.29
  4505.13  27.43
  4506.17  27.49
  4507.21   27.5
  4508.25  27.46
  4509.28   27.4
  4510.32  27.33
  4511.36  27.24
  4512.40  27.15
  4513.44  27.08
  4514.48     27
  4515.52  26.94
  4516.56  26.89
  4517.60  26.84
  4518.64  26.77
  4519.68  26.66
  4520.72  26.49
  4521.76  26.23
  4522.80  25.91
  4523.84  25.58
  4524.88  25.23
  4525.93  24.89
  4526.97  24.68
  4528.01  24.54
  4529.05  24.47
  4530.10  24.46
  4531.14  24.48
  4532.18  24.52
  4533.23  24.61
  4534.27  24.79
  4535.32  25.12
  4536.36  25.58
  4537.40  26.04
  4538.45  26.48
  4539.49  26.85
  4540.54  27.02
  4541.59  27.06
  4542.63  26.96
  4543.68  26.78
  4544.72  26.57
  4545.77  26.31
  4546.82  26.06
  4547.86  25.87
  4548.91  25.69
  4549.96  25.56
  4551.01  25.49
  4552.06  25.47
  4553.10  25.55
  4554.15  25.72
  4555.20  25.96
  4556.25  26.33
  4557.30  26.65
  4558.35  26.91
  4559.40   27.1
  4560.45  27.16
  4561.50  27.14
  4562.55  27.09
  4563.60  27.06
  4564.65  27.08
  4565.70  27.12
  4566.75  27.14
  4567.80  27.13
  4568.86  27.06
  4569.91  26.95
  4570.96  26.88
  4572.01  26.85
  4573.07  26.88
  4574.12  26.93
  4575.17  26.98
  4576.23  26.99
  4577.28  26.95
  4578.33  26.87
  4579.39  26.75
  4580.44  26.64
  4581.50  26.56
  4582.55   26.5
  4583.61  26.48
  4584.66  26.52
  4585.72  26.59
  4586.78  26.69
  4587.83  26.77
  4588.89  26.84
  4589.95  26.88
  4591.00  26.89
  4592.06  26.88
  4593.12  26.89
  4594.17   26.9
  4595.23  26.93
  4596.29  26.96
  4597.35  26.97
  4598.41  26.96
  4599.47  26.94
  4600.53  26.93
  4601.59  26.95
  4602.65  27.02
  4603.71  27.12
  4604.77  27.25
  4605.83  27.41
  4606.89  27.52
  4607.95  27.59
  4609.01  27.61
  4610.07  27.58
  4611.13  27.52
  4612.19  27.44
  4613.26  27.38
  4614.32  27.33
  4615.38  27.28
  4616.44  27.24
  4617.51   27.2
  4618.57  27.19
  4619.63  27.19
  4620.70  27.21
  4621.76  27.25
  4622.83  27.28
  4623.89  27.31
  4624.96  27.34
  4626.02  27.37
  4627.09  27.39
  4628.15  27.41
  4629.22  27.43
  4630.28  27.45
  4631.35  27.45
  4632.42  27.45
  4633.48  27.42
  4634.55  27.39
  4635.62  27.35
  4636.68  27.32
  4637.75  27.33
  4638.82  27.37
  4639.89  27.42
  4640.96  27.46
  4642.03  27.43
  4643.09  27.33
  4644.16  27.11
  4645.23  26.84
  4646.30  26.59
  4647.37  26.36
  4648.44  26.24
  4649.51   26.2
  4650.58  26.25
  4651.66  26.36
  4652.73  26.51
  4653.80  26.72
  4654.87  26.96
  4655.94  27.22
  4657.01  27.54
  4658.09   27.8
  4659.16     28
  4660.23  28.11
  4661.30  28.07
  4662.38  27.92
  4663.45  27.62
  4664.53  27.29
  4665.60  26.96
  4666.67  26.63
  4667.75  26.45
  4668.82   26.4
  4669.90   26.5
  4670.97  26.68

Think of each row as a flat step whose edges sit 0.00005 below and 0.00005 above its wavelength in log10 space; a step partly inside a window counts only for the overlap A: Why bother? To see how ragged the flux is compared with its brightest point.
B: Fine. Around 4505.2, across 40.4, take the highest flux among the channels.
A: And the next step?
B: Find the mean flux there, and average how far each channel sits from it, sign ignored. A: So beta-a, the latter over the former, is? 0.018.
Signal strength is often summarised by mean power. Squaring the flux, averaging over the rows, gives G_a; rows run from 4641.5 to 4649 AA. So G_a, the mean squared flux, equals 721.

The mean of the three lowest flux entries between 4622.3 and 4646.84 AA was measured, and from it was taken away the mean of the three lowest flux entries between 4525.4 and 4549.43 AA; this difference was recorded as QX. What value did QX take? 2.4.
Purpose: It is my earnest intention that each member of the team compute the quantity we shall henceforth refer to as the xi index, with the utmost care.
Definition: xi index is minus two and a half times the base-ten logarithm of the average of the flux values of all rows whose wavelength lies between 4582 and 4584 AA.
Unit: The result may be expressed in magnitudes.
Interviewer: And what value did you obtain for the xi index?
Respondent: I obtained -3.56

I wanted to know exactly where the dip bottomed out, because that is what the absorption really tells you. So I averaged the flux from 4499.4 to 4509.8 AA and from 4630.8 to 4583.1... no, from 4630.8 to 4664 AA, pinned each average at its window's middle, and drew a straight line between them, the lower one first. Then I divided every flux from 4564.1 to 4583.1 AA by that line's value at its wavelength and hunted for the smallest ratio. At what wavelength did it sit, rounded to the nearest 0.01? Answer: 4582.55 AA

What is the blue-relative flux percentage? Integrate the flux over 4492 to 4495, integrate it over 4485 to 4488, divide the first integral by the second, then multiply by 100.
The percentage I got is 99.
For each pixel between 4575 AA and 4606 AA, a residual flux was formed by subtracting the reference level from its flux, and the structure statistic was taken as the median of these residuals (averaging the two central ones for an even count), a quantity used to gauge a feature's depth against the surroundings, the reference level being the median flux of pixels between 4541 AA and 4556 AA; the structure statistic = 1.0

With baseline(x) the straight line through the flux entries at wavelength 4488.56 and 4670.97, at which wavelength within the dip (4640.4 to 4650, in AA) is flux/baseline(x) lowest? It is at 4649.51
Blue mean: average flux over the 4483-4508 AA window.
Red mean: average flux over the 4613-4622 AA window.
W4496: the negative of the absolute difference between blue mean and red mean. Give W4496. -0.80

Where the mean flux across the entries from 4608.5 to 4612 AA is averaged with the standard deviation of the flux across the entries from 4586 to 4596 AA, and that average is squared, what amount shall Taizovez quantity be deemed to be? 191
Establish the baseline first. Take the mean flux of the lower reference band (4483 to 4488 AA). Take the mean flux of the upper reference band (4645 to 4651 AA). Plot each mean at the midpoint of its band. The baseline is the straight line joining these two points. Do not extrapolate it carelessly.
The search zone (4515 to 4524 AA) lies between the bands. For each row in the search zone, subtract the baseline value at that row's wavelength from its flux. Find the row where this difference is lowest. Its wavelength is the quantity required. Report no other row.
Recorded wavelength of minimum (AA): 4523.84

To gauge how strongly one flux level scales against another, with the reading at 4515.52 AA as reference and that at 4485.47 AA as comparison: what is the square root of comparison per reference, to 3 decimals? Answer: 0.985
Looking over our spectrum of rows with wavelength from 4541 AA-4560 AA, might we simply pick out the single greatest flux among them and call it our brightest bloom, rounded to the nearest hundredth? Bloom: 27.10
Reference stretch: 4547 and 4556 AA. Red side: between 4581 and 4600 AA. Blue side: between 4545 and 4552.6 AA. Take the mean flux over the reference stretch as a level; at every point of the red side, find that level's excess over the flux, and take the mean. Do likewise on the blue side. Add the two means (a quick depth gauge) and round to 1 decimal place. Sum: -1.2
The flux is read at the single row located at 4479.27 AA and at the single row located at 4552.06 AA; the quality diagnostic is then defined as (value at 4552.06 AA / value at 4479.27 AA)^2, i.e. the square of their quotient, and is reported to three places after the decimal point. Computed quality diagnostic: 0.957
